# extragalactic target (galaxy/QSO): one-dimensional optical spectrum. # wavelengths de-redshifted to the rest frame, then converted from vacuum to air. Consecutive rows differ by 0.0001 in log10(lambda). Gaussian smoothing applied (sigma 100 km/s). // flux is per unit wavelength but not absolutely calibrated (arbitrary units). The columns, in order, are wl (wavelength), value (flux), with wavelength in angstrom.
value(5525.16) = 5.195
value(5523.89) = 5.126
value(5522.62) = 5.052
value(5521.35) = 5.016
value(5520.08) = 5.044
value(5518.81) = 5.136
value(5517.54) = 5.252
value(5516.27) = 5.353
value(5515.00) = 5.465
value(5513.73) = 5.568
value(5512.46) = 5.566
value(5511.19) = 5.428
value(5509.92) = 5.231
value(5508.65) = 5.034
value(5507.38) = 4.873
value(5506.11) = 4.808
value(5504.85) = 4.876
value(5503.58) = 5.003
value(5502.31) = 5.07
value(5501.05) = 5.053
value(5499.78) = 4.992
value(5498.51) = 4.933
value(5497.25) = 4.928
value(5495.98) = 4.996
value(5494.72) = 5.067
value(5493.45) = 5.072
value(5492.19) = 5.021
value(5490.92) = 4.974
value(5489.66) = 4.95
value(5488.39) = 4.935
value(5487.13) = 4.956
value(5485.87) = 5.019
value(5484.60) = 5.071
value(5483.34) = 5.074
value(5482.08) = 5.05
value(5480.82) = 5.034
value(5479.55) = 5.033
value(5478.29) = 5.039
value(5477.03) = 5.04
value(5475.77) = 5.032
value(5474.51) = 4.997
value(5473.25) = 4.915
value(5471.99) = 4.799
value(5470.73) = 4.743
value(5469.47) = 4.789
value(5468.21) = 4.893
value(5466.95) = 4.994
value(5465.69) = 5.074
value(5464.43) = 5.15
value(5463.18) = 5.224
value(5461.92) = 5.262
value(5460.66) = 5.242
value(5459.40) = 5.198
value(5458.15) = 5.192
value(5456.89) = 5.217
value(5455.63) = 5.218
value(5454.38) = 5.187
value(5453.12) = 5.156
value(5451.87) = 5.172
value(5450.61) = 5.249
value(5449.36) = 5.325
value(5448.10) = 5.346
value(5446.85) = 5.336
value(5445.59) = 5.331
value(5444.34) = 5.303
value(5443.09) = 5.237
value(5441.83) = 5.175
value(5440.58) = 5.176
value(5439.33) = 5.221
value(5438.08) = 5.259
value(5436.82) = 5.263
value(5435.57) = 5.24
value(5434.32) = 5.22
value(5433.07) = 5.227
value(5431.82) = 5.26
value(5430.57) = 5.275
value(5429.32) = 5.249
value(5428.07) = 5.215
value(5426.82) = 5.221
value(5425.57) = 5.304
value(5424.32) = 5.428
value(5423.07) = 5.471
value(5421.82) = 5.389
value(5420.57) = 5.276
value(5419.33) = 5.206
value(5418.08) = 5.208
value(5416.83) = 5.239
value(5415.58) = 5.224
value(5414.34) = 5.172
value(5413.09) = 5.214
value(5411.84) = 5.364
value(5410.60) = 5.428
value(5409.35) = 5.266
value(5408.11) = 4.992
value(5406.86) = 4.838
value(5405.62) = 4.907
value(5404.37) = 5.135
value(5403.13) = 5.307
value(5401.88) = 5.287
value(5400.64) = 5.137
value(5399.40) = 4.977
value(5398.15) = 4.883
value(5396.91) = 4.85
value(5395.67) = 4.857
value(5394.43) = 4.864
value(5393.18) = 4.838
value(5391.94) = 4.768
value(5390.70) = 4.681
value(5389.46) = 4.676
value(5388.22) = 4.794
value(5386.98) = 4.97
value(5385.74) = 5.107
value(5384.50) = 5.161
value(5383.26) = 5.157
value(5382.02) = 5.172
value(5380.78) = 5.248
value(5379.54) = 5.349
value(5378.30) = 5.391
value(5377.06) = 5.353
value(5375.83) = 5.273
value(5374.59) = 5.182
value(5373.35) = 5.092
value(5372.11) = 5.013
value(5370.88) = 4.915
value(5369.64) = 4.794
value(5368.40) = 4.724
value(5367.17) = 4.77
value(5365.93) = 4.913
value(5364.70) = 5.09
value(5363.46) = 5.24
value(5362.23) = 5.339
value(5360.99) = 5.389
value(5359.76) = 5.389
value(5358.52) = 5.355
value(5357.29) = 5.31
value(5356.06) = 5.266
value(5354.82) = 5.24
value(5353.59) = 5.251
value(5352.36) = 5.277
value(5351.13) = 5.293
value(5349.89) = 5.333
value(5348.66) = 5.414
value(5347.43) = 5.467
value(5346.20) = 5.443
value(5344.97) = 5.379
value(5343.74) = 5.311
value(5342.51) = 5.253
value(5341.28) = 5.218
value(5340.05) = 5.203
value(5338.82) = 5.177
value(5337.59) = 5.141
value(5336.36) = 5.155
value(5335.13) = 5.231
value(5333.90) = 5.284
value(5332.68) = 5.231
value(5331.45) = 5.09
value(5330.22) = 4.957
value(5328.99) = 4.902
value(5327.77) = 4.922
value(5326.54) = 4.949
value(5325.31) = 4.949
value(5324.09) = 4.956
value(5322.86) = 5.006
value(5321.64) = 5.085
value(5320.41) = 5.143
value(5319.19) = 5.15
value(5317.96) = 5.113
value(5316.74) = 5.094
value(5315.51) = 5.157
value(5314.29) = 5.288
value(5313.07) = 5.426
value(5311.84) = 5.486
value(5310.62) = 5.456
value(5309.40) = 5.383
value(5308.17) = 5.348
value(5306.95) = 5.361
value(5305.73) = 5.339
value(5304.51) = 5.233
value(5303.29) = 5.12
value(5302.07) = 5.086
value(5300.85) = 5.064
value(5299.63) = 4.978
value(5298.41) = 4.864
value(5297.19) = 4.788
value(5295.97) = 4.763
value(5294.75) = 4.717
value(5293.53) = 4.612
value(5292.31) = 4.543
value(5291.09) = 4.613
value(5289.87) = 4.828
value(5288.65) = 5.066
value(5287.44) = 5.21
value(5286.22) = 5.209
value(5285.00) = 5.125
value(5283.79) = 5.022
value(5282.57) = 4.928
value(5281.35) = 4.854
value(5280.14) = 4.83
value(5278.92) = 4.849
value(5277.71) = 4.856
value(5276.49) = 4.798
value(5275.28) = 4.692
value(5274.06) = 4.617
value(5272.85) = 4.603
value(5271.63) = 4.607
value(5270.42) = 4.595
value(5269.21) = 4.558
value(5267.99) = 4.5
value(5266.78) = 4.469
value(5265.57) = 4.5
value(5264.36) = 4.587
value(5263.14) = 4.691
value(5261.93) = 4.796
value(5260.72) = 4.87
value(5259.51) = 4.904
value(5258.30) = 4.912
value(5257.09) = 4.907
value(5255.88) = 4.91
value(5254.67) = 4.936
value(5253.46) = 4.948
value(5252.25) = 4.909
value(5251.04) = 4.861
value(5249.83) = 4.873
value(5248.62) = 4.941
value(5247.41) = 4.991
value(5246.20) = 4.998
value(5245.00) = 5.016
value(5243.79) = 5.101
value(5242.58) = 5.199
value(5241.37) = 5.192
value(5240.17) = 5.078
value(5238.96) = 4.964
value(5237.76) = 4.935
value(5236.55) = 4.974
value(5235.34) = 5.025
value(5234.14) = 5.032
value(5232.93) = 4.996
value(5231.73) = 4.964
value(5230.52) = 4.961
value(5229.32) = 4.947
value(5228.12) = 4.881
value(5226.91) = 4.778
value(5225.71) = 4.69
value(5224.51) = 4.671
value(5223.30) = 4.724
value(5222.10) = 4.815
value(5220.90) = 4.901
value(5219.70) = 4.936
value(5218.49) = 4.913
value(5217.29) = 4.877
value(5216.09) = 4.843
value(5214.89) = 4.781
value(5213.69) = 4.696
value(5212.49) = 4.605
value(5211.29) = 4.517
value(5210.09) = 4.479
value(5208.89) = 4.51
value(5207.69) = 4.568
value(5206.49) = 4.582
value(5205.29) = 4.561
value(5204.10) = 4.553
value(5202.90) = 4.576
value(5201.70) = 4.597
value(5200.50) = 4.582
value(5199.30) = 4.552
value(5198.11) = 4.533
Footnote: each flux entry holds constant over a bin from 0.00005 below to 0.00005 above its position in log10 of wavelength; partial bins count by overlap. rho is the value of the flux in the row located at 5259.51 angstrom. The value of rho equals 4.904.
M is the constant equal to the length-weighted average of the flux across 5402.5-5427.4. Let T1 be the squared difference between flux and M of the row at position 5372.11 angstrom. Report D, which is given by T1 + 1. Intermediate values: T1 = 0.05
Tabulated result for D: 1.05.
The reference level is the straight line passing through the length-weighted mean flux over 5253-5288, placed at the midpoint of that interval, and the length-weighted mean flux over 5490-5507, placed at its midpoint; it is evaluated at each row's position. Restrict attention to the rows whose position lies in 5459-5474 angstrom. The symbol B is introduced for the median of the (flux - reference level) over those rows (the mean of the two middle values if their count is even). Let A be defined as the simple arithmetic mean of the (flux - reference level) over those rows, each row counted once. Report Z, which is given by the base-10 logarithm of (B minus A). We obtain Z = -1.98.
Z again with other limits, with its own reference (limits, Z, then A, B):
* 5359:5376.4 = -2.01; 0.20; 0.21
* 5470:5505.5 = -1.62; 0.01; 0.04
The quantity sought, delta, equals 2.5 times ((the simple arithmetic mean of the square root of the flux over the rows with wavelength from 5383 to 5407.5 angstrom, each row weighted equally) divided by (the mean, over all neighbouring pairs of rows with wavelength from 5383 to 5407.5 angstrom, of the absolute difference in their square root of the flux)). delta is 292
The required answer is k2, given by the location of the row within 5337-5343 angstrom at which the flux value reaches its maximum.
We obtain 5342.51 angstrom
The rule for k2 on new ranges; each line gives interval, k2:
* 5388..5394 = 5393.18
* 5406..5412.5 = 5410.60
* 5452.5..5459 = 5455.63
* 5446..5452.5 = 5448.10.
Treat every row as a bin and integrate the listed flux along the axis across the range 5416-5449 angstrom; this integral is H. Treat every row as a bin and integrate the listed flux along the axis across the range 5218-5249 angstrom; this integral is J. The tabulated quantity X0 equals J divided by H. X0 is 0.88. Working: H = 174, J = 153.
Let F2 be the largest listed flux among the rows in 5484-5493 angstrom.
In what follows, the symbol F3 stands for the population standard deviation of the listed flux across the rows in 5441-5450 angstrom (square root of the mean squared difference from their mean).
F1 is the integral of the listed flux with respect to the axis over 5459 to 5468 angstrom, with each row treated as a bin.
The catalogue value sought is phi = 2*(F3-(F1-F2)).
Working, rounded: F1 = 46.3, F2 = 5.071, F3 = 0.059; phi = -82.4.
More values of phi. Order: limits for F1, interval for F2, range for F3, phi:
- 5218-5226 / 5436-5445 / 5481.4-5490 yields -66.2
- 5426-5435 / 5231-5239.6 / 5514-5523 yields -84.0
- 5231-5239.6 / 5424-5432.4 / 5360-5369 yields -74.3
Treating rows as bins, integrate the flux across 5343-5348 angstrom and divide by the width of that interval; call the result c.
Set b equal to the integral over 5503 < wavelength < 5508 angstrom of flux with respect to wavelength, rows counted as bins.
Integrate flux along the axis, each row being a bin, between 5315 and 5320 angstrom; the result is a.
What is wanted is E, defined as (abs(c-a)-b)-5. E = -9.2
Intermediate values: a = 25.6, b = 24.5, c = 5.40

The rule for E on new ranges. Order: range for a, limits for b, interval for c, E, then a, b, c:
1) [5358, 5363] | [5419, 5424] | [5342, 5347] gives -10.3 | 26.8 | 26.8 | 5.36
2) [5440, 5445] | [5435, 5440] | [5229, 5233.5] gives -10.1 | 26.1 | 26.2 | 4.97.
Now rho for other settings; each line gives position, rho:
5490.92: 4.974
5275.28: 4.692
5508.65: 5.034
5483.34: 5.074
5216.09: 4.843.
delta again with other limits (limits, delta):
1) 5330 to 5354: 493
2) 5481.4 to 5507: 559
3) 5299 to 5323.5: 440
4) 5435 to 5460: 879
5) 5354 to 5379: 328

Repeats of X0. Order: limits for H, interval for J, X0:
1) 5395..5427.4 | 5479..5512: 0.99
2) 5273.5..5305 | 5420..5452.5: 1.11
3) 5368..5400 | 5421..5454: 1.09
